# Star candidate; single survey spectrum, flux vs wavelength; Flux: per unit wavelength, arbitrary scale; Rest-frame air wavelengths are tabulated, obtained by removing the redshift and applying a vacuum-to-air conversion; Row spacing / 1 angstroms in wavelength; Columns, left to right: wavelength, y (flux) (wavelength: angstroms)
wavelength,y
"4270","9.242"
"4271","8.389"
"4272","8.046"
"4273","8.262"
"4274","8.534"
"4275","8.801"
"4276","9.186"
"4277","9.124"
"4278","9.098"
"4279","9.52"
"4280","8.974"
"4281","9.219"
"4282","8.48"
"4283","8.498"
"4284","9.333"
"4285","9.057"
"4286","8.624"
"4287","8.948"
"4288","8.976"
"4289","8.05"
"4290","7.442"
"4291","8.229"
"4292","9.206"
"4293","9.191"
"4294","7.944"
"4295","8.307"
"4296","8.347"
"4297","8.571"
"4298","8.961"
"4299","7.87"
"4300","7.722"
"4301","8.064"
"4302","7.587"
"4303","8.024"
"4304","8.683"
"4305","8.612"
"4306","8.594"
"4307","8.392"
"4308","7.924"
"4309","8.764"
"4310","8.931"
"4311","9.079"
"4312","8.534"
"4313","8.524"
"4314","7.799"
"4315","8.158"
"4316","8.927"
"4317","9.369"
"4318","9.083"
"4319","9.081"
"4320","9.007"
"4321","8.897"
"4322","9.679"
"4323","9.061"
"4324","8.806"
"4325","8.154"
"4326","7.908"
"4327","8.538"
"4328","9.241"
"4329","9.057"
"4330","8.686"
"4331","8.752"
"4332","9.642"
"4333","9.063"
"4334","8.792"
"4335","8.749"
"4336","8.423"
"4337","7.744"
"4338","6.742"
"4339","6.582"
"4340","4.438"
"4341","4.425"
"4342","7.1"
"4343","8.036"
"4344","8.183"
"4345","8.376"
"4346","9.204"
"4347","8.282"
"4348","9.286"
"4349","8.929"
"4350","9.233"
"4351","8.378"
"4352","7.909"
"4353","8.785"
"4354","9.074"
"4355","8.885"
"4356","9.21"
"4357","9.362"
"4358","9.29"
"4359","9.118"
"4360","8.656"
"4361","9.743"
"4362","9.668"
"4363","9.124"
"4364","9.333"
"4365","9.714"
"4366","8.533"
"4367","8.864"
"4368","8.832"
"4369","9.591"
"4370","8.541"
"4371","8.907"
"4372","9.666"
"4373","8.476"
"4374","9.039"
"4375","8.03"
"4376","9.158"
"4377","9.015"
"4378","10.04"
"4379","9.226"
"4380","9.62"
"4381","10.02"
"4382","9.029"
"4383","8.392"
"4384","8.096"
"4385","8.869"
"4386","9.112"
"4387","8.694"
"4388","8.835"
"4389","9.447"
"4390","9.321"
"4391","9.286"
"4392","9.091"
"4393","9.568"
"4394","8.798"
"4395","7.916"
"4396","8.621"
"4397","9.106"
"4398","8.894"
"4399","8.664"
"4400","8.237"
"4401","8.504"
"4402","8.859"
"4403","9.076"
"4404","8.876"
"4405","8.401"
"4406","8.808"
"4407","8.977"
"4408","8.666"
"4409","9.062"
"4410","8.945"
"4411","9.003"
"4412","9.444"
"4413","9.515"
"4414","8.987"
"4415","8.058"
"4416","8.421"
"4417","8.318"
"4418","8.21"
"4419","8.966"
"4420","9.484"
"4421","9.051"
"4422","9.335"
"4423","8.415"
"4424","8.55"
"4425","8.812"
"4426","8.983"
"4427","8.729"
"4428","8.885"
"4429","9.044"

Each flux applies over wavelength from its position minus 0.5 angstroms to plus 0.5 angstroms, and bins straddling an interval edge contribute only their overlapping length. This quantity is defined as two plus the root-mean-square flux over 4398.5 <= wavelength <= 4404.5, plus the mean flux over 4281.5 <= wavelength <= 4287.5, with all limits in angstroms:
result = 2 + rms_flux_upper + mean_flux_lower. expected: 19.5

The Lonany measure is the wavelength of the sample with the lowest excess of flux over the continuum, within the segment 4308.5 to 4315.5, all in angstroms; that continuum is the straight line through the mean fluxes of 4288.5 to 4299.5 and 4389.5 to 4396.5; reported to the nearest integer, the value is 4314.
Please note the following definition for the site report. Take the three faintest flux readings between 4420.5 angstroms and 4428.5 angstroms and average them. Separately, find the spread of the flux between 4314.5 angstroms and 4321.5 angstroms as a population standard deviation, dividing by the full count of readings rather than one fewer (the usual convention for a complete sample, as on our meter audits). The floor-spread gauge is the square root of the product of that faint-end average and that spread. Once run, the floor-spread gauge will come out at 1.7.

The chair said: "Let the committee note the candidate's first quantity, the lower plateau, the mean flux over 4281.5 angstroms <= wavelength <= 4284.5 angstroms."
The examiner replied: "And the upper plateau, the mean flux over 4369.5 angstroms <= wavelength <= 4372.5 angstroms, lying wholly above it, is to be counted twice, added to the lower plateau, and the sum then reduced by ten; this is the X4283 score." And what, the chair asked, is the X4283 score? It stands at 16.8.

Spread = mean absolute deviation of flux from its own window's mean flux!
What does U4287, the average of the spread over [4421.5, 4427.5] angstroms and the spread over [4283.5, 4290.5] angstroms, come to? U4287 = 0.37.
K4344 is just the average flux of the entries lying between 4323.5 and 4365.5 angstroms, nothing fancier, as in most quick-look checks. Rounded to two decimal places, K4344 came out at 8.49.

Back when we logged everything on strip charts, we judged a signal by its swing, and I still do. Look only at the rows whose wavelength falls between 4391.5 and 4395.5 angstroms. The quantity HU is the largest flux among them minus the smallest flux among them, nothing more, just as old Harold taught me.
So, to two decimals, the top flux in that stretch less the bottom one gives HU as 1.65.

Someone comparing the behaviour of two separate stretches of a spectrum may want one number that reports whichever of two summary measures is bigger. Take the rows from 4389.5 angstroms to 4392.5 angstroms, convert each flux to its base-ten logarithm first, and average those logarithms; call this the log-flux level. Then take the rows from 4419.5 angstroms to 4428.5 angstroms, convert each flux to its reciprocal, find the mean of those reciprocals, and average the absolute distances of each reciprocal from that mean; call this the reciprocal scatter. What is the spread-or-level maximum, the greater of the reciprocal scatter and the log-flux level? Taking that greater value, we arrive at 0.97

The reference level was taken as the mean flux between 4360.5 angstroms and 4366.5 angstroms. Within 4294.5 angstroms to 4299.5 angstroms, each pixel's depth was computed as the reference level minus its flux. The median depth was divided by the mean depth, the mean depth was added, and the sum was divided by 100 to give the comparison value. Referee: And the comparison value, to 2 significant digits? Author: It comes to 0.020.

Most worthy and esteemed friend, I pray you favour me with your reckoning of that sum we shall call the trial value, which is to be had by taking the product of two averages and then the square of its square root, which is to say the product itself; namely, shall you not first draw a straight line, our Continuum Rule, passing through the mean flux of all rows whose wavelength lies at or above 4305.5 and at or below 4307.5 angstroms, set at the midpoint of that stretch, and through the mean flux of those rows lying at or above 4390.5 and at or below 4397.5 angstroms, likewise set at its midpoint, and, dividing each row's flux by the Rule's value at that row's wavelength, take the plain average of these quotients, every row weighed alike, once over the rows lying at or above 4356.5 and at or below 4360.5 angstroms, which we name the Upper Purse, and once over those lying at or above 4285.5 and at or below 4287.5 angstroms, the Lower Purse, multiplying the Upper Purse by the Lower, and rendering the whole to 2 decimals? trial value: 1.09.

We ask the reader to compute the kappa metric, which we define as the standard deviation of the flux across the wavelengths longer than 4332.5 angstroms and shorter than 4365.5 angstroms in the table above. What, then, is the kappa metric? 1.3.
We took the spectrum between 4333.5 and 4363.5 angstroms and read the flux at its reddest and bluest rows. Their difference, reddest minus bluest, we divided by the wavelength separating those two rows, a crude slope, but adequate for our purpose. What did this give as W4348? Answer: 0.011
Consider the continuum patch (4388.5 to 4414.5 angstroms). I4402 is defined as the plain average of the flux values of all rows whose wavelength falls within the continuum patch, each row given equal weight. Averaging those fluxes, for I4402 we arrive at 8.9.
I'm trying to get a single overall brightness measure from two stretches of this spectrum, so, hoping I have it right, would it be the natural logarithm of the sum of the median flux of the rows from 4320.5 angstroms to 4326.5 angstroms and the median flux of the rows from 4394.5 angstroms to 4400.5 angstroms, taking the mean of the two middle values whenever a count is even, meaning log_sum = 2.86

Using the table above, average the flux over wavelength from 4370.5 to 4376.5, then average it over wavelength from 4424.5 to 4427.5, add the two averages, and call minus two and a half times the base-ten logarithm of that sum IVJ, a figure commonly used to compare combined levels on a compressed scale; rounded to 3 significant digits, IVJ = -3.12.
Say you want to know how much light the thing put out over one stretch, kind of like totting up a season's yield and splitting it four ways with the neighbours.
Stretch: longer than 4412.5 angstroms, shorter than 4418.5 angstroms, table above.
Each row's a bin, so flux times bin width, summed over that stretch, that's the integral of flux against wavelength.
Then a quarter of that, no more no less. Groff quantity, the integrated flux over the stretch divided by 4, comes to 12.9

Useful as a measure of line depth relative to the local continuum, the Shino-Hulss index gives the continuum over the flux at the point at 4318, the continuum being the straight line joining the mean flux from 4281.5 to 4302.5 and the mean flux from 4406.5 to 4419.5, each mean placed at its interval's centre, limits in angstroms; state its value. 0.94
